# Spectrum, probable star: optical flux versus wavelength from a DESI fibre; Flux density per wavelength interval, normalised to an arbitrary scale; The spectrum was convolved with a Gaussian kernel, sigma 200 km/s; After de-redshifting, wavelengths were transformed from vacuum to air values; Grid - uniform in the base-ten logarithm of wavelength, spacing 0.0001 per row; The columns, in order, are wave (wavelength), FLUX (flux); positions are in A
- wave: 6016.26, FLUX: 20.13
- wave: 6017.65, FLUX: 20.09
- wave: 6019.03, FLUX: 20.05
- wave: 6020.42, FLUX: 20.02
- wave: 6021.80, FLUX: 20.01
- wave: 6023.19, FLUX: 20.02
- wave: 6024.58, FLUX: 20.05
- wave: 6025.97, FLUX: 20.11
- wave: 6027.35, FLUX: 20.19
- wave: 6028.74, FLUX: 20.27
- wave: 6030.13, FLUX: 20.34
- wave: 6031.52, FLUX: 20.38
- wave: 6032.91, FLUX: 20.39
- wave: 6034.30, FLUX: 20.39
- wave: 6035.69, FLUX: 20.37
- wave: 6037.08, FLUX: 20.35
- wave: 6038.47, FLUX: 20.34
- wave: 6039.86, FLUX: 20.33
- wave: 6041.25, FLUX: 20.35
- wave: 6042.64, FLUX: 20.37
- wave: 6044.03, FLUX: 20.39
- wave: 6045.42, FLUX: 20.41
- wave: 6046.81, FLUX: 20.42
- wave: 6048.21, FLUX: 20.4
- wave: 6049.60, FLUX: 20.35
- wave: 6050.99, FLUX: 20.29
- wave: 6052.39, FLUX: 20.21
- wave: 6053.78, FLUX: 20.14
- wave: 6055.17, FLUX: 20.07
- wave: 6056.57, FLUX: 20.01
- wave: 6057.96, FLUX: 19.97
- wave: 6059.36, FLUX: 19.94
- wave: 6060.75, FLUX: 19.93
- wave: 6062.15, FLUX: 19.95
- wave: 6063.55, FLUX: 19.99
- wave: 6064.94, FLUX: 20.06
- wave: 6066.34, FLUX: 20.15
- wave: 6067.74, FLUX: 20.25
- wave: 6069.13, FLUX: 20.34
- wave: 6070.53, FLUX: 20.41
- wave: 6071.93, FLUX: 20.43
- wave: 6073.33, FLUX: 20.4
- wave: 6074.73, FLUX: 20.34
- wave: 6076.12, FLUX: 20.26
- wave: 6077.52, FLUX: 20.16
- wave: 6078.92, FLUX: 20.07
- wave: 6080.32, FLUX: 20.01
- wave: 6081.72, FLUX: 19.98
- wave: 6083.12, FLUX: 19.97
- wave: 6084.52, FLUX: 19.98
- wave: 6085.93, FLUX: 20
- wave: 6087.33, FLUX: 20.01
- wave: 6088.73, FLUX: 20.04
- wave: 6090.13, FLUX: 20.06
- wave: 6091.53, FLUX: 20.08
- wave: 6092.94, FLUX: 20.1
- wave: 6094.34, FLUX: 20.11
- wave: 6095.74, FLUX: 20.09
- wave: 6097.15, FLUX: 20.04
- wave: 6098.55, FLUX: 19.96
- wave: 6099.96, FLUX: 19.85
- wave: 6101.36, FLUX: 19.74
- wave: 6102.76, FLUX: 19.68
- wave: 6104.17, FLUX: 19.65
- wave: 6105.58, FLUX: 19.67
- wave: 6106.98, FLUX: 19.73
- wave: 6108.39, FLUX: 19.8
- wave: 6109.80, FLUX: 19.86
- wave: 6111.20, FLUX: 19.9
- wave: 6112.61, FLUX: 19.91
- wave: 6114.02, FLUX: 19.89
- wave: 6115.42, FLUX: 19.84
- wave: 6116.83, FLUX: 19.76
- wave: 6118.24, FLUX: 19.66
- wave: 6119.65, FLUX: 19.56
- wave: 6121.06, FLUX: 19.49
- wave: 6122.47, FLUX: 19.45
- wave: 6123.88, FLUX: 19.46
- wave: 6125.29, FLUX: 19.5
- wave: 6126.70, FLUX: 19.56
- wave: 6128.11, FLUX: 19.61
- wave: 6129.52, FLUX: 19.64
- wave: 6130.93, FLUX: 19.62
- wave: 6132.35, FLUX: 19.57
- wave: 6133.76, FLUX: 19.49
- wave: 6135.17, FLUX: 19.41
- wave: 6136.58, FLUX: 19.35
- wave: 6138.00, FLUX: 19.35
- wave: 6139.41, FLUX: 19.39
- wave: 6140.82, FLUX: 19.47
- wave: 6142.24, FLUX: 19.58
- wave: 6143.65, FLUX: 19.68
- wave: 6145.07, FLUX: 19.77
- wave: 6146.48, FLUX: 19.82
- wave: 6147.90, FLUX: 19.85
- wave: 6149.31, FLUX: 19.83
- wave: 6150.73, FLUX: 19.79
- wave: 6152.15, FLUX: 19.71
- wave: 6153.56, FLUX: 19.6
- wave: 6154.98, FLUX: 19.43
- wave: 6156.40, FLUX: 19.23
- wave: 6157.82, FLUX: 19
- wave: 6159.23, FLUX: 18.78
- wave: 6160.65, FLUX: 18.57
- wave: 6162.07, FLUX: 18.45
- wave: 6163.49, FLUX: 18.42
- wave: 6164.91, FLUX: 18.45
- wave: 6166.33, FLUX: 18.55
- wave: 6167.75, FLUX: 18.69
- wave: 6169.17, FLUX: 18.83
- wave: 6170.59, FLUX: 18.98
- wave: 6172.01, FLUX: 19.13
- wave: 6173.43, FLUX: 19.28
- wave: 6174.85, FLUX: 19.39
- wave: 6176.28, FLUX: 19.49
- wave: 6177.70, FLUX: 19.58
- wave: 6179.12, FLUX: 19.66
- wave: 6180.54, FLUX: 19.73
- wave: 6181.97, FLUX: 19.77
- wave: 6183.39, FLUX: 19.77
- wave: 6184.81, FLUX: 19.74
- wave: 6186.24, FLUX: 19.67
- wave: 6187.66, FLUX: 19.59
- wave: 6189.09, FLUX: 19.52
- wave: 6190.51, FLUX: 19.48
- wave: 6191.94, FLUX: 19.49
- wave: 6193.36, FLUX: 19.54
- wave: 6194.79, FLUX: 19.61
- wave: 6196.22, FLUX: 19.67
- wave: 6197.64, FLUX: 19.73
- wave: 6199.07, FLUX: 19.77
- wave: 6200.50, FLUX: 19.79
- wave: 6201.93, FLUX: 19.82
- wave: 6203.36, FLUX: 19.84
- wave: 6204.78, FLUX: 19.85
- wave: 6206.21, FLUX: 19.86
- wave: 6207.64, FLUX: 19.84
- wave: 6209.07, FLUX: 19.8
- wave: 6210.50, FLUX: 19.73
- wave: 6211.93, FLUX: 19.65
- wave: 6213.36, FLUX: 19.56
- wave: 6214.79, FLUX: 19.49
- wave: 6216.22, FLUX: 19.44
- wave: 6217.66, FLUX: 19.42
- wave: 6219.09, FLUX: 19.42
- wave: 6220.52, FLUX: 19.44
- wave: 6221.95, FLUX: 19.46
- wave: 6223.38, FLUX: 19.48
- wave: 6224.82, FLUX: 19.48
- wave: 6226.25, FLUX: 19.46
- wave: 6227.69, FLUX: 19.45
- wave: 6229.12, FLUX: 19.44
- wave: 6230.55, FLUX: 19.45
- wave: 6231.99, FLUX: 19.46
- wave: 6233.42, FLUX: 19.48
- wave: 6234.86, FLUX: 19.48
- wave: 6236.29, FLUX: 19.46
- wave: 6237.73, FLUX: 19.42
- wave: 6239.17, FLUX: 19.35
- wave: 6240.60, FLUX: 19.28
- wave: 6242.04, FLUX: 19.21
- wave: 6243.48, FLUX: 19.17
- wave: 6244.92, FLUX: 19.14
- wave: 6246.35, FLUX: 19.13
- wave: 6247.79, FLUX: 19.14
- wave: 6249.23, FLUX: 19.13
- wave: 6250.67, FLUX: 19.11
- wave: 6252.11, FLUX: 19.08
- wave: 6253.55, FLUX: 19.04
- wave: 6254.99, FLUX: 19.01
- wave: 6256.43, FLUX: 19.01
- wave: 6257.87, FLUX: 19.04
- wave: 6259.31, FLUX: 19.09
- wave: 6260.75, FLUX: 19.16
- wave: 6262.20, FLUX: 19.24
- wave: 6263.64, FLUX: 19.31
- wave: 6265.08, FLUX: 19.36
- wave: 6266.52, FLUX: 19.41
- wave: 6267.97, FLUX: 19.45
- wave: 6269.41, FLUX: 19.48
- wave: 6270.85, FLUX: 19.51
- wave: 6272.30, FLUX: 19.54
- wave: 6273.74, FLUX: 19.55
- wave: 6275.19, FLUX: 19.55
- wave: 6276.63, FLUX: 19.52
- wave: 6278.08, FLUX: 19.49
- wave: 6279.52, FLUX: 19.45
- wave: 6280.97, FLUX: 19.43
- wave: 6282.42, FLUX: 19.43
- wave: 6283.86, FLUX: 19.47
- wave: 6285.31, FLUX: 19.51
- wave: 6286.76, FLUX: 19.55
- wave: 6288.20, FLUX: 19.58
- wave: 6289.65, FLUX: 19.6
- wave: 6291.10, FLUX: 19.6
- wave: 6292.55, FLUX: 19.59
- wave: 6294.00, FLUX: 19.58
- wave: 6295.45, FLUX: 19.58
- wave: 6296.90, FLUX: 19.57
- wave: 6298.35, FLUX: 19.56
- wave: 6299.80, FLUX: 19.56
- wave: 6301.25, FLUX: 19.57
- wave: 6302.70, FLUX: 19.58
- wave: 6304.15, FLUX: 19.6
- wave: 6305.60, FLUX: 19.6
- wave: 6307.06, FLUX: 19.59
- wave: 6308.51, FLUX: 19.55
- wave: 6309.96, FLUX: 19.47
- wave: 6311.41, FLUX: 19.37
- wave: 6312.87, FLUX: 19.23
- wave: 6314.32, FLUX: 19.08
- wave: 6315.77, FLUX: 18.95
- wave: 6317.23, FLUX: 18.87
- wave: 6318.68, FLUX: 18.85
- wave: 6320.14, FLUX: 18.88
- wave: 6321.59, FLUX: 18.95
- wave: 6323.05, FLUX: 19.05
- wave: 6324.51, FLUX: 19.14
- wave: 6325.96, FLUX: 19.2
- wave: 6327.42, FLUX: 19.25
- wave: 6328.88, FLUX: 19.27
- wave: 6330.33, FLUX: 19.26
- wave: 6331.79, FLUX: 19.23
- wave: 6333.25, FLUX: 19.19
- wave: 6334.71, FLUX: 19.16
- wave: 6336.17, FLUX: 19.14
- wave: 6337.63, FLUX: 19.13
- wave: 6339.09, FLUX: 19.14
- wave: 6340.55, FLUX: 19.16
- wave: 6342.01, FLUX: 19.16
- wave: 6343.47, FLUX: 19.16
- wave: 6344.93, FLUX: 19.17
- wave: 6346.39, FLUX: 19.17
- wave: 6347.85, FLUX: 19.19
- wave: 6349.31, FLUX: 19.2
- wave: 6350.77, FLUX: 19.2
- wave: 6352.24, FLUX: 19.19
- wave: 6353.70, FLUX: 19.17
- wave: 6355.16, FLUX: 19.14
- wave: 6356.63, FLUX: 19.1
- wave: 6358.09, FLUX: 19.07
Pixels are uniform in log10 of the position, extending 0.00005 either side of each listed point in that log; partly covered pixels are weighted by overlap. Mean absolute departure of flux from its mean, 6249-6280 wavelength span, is 0.19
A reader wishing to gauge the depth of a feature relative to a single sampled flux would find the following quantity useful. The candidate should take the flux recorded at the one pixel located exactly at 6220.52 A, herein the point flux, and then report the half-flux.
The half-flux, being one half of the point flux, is 9.72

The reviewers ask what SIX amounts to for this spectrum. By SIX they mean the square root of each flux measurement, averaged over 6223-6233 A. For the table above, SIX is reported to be 4.41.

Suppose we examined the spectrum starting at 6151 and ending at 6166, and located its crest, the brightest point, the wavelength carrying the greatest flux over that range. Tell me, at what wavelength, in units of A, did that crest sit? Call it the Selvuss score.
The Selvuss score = 6152.15 A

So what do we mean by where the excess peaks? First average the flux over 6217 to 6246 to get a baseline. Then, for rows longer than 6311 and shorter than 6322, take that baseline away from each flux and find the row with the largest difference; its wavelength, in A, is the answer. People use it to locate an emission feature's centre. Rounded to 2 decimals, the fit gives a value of 6311.41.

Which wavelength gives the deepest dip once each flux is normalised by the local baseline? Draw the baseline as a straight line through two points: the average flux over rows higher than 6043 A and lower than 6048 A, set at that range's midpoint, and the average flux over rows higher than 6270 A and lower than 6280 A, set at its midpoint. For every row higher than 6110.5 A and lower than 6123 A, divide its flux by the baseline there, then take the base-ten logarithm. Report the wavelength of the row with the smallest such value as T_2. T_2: 6122.47 A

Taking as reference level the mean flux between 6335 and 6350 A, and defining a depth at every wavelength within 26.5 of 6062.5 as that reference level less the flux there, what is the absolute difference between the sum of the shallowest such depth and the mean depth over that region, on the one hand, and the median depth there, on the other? 1.27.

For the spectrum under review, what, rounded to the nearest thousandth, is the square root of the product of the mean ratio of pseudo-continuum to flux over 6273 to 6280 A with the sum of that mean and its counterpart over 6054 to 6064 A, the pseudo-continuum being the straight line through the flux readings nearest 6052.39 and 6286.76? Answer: 1.422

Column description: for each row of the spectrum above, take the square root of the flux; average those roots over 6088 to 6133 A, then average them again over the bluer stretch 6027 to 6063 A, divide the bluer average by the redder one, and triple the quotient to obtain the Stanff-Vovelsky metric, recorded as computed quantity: 3.04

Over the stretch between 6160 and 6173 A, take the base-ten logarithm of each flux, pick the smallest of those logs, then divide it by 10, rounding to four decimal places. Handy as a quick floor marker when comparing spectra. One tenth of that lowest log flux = 0.1265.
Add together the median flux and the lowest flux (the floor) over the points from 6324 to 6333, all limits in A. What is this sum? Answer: 38.4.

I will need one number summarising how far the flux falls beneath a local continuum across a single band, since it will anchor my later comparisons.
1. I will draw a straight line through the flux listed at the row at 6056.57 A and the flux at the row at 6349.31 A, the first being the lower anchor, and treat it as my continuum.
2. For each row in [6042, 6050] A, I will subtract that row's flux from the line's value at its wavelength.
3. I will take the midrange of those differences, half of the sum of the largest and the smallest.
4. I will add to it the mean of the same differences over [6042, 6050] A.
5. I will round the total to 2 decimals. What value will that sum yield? -0.70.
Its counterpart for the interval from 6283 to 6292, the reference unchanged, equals -0.34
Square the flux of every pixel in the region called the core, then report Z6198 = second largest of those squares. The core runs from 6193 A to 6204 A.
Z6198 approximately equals 393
